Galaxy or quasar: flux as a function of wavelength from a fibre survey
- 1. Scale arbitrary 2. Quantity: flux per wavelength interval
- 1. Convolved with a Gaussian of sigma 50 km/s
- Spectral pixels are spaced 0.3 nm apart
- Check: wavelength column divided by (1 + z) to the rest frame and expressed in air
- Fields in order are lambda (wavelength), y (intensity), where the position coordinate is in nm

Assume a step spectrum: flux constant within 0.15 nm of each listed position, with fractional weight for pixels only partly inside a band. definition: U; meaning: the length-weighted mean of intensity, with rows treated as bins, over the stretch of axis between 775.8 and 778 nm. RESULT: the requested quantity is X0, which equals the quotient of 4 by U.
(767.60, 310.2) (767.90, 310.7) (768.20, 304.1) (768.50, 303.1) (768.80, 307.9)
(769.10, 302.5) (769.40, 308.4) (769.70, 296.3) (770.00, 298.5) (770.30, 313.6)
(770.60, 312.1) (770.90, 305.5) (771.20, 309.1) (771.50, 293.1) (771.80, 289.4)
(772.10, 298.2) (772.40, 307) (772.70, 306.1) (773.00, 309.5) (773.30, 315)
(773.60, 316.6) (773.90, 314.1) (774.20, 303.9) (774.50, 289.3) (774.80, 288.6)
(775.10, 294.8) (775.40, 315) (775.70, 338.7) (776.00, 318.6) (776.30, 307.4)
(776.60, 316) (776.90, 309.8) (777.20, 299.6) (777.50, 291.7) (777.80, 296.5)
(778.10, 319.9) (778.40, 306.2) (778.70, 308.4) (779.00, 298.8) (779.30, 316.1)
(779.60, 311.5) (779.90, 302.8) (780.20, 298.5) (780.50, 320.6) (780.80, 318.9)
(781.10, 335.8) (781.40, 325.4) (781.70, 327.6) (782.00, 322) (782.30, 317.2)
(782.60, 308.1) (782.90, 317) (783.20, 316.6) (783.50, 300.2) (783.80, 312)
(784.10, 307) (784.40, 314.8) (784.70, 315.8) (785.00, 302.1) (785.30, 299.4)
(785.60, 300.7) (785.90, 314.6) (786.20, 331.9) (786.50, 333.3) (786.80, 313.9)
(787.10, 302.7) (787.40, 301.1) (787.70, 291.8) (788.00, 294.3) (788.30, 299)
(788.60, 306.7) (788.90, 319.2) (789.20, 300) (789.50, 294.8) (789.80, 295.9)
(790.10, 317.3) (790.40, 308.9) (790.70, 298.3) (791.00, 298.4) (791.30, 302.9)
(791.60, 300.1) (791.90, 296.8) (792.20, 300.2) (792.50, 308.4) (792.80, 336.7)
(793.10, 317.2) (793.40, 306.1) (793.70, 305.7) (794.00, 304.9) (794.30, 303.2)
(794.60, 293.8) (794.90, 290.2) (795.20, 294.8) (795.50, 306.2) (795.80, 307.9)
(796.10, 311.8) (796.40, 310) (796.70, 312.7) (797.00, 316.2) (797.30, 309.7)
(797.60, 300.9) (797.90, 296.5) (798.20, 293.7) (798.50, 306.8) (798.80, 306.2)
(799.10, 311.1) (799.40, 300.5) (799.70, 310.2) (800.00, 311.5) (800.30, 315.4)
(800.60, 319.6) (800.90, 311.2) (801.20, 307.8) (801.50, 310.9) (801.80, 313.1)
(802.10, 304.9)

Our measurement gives 0.0130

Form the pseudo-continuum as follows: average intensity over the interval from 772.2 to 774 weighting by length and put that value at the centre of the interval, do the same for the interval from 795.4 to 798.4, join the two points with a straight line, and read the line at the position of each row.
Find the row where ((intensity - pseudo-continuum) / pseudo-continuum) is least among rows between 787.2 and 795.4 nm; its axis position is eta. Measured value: 794.90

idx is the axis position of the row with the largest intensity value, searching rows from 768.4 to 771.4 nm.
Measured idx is 770.30 nm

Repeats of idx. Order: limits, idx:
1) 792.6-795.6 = 792.80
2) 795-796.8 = 796.70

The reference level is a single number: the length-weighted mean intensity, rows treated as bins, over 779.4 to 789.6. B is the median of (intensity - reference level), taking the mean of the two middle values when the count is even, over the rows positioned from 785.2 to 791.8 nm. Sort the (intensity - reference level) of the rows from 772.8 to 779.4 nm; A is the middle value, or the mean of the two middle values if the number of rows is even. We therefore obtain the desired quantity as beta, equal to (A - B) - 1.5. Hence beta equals 7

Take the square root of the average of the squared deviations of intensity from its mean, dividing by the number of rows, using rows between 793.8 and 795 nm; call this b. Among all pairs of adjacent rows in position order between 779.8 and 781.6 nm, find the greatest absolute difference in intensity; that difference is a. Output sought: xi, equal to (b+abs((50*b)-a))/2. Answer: 147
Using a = 22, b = 6.2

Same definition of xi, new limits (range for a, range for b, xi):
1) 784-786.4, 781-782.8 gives 211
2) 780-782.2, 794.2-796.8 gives 192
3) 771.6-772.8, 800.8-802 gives 44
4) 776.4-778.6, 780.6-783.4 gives 179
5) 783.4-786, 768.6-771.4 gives 134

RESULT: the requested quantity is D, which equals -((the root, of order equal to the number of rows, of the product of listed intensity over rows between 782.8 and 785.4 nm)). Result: -309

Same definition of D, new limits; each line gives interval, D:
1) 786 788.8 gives -308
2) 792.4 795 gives -307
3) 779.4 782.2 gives -318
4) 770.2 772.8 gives -304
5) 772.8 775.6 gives -305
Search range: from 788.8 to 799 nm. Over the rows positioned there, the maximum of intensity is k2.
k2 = 336.7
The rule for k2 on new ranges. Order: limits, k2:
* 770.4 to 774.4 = 316.6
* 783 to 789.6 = 333.3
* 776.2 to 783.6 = 335.8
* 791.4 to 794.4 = 336.7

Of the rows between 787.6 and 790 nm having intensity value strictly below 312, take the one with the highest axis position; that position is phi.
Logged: 789.80 nm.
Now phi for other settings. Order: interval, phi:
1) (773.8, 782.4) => 780.20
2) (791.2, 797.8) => 797.60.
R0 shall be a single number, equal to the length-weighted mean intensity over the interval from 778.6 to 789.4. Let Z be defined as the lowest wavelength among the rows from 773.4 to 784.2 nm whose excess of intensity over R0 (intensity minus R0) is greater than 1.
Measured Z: 773.60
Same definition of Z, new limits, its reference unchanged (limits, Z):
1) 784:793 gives 784.40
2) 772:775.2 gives 773.30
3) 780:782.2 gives 780.50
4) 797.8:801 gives 800.30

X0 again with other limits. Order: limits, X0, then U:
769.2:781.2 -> 0.0130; 307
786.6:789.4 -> 0.0132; 304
